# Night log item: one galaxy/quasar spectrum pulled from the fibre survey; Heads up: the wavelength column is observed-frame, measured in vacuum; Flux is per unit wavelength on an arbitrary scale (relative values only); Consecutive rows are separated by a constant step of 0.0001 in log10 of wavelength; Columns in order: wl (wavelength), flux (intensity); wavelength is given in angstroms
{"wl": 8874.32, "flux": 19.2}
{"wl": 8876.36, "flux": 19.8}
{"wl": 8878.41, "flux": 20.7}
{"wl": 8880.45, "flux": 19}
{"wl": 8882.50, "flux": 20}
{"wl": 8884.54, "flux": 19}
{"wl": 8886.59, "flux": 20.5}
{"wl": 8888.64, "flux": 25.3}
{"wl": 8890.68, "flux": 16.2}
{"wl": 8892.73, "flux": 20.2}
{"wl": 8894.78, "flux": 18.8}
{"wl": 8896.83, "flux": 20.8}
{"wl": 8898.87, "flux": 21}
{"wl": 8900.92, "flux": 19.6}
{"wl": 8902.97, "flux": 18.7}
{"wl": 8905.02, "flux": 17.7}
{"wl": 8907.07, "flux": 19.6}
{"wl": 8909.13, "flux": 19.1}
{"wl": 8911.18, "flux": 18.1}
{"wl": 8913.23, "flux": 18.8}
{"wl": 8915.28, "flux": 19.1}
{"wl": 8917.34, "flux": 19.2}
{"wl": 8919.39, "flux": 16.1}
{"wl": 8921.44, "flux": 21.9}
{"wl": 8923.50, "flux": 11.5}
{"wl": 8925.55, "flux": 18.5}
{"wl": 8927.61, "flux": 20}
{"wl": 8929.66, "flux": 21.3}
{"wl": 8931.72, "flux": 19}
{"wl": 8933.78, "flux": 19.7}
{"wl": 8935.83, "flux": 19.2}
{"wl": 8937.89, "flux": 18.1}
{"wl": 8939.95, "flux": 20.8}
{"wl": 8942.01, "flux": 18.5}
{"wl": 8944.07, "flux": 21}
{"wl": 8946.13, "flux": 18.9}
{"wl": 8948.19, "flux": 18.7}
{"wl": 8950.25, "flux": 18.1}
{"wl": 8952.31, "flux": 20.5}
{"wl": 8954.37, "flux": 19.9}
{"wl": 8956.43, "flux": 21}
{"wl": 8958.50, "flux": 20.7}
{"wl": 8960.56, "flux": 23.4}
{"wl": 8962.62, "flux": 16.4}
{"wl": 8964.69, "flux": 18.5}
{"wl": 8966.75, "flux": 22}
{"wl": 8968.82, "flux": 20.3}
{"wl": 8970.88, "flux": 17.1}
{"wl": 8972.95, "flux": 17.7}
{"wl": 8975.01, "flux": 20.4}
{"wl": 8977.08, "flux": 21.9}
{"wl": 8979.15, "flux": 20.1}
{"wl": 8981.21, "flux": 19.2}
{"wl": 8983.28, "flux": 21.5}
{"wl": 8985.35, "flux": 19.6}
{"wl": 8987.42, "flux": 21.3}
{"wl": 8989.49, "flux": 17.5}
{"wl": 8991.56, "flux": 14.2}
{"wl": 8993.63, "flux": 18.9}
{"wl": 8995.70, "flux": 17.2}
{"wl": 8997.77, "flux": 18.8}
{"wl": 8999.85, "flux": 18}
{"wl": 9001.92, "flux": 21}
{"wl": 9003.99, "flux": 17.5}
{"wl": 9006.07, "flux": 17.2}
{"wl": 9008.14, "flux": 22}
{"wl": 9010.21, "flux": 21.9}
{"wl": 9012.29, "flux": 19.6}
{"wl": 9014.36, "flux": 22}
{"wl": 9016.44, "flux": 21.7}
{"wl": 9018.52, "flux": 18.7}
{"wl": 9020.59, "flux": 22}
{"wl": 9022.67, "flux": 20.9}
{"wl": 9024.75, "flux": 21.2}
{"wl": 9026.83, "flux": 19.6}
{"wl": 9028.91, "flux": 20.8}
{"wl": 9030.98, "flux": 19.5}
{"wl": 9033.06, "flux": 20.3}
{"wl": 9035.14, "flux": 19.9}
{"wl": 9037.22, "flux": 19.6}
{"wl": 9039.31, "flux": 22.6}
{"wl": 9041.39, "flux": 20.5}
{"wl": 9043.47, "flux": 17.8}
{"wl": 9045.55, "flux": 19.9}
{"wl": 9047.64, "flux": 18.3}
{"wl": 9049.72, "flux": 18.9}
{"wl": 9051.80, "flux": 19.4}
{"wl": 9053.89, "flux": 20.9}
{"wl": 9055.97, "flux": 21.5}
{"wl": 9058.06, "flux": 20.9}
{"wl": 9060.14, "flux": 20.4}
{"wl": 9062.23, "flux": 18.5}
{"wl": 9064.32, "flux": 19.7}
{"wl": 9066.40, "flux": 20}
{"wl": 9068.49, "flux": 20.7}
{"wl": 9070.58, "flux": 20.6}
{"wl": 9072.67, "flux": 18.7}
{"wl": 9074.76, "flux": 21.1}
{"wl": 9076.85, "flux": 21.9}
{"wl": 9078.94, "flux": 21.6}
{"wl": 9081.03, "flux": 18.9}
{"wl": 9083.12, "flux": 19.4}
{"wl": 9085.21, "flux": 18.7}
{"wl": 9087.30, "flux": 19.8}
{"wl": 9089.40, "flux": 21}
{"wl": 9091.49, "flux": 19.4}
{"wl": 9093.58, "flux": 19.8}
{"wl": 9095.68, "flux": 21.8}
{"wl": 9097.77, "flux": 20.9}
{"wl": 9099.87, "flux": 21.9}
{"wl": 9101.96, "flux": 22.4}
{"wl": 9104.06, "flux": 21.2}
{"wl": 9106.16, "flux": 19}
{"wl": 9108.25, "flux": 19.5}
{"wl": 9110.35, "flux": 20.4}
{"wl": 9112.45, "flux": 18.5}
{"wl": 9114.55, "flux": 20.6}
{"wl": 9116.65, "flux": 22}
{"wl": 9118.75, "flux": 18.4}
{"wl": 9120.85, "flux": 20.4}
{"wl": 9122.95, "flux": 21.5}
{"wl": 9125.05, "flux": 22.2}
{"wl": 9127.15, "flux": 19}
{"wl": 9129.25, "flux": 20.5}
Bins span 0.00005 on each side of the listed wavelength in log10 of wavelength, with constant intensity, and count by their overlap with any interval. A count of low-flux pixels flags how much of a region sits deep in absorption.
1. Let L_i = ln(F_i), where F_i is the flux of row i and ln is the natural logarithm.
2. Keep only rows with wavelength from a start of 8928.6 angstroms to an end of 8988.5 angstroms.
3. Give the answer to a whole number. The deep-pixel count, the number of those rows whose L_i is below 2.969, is 12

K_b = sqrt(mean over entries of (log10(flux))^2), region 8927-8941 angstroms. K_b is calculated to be 1.295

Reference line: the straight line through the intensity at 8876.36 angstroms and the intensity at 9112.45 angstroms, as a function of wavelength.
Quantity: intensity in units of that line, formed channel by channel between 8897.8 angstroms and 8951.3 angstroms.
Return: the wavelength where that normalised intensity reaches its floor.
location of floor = 8923.50 angstroms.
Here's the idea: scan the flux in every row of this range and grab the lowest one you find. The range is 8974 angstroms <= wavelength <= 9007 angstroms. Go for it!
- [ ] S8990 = 14.2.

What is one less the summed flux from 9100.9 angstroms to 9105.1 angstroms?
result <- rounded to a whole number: -43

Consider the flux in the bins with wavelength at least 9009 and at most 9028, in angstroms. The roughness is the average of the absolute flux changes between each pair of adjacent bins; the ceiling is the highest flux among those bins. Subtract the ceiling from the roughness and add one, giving -19.2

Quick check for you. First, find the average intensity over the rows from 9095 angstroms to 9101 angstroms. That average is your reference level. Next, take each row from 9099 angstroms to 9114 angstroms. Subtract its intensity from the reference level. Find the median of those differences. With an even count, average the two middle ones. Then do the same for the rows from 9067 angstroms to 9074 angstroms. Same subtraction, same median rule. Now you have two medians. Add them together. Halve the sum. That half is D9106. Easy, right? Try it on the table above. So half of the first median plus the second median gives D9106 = 1.0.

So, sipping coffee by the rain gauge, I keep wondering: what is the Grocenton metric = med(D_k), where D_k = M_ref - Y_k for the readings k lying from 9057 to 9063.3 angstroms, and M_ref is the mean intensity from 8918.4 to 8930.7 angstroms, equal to -2.2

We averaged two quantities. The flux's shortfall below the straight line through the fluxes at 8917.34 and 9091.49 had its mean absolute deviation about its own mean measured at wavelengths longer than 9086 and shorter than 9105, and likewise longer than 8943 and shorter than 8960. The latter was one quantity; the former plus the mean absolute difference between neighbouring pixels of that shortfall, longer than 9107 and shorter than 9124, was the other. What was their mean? 1.8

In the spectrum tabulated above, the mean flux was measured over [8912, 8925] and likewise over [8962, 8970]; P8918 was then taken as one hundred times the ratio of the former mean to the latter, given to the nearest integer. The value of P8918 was 92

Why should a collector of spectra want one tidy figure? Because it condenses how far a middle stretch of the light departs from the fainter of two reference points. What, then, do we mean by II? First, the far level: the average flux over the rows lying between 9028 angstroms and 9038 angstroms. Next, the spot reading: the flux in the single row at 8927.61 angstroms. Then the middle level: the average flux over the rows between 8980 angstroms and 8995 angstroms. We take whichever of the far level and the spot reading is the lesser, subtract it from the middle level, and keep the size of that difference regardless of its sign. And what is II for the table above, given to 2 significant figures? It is 1.1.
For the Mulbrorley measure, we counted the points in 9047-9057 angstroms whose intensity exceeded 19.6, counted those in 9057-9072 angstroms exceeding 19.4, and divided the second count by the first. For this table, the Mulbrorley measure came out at 3.0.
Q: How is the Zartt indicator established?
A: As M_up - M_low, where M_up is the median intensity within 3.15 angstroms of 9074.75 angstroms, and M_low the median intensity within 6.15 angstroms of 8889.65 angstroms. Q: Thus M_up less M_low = 1.5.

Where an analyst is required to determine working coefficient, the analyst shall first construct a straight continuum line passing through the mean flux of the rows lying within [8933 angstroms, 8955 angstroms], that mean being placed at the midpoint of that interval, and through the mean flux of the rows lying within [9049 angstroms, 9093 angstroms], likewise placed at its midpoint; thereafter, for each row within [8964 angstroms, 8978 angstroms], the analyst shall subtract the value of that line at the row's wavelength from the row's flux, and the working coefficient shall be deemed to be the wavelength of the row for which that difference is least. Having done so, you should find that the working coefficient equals 8970.88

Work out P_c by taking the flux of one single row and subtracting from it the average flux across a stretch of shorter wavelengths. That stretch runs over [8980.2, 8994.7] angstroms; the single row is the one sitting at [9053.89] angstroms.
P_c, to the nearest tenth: 2.0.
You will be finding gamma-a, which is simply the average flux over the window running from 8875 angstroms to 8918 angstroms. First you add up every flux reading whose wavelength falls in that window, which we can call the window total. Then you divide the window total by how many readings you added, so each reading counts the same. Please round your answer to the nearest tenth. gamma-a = 19.6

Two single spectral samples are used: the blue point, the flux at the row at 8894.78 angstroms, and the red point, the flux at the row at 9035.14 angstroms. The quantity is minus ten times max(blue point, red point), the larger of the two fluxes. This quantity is -199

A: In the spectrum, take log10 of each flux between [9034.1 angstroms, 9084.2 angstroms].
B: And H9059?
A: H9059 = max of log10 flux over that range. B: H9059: 1.35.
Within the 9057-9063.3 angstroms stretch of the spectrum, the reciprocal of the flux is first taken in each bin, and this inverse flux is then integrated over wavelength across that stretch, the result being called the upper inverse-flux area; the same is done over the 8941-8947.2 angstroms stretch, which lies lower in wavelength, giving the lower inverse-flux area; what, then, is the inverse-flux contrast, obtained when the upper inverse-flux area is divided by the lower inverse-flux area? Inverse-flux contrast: 0.99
